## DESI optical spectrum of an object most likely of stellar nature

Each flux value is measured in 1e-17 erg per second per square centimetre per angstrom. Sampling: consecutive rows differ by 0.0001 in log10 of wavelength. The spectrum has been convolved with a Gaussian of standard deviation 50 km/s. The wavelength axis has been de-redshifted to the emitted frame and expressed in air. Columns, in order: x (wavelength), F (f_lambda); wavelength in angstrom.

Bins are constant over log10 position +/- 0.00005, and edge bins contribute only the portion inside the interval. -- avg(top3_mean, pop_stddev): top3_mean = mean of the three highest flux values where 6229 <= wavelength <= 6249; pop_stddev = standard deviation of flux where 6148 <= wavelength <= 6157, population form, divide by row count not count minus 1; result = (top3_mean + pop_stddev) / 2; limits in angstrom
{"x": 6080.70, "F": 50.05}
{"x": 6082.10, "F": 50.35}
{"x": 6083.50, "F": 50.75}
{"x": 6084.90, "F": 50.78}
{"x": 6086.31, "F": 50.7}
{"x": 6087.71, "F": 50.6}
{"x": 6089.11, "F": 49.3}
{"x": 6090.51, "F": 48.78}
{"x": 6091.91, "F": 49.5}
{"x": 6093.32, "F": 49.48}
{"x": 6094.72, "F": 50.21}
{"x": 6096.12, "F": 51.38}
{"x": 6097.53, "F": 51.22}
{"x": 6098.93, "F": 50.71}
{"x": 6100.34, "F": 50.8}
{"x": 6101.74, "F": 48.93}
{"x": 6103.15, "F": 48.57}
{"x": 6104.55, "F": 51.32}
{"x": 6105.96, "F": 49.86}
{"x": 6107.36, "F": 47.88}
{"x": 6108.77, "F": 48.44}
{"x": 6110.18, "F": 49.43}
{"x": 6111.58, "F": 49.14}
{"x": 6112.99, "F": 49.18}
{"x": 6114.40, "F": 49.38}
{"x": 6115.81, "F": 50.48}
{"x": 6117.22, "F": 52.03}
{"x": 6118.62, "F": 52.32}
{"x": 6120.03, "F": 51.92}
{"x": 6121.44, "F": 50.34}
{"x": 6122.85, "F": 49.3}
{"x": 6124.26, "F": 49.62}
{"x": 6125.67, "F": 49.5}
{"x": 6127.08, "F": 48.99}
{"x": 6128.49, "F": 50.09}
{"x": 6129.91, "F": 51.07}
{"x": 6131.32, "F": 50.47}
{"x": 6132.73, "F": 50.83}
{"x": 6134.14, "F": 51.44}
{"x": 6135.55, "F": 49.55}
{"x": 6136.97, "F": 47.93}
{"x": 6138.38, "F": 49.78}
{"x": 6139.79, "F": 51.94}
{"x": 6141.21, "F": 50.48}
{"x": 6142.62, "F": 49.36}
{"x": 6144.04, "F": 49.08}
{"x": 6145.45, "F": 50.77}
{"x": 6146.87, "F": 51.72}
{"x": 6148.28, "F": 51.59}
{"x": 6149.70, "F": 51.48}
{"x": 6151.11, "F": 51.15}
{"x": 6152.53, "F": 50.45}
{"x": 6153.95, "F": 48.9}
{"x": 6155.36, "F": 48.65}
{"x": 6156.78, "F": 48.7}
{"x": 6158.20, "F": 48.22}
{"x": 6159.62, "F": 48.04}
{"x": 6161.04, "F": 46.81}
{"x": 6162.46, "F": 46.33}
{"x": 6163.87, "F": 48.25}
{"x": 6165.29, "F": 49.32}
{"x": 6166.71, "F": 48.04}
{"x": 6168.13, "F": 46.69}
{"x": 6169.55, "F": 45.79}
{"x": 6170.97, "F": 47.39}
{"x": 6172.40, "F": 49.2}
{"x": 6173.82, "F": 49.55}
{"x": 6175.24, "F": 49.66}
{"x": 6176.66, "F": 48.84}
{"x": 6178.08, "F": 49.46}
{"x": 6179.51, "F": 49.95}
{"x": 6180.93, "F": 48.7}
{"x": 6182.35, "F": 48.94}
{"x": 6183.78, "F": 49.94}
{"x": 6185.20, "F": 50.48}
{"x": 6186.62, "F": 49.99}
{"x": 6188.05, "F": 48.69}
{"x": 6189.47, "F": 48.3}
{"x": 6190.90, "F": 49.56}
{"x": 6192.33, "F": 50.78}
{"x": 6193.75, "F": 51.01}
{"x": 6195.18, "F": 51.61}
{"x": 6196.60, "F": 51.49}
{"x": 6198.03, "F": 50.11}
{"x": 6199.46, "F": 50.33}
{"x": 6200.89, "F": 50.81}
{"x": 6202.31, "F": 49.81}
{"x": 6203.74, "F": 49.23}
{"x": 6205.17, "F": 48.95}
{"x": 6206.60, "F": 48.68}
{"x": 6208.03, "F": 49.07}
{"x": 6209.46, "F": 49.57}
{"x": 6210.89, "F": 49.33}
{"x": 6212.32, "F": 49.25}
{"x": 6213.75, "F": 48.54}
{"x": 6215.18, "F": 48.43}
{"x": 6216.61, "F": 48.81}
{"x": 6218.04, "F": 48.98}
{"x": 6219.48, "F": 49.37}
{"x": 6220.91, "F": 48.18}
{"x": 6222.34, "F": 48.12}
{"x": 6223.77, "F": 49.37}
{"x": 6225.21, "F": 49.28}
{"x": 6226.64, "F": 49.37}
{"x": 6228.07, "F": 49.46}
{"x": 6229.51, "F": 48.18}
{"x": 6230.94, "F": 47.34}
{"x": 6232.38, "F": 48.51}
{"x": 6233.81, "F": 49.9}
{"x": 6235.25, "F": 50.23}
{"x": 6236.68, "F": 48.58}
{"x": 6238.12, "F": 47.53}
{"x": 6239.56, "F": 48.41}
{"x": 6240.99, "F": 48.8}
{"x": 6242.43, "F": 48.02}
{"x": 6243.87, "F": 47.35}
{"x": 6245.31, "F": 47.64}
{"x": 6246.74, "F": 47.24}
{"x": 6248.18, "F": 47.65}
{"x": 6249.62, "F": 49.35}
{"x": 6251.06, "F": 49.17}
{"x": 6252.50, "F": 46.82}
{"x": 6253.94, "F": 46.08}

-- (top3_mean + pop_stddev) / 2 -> 25.4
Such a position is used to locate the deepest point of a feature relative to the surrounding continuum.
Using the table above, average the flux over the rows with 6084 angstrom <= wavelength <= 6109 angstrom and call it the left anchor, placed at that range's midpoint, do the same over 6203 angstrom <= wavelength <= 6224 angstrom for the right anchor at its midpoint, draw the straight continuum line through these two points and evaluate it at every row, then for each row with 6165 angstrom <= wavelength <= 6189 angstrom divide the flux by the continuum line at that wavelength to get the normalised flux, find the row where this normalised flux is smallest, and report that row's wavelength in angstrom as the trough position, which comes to 6169.55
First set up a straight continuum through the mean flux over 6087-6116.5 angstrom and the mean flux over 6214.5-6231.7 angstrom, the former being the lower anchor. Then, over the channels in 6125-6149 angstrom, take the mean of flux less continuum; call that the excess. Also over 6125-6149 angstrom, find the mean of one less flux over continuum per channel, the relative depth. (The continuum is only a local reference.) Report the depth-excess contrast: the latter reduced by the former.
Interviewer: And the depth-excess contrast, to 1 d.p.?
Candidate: -0.8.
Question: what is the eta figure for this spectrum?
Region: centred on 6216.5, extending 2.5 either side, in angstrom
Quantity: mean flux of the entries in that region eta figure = 48.7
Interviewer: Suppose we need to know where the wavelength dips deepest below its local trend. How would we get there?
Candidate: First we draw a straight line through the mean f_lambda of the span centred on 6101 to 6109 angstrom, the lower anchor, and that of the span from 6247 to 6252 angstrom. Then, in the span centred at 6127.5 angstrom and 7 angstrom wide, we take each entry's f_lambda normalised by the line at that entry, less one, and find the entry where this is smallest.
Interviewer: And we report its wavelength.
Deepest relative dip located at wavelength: 6127.08 angstrom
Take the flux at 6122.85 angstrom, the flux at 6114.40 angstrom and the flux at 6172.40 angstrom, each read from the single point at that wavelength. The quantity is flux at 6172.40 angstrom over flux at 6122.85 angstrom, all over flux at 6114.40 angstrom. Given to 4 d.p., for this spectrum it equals 0.0202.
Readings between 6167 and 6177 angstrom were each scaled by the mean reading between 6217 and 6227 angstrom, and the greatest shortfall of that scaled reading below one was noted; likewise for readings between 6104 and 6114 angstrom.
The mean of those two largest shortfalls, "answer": 0.04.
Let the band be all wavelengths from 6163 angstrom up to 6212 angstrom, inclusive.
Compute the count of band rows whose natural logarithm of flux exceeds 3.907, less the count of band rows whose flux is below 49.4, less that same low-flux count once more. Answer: -22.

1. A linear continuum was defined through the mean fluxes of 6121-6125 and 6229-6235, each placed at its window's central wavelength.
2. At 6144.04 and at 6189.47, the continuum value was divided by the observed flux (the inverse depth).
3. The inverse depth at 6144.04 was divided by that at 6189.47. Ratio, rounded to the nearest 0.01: 0.99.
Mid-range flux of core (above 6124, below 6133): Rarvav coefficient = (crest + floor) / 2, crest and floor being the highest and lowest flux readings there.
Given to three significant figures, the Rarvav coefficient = 50.0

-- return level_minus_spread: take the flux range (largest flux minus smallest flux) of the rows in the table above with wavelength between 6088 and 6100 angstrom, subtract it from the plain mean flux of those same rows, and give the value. 47.5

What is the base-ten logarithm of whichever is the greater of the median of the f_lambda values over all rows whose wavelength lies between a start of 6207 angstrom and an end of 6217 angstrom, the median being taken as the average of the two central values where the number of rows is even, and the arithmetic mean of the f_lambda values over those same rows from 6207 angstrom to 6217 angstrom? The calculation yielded 1.69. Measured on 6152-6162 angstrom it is 1.69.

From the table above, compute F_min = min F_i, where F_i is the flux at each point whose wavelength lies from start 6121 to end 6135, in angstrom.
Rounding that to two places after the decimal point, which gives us 48.99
